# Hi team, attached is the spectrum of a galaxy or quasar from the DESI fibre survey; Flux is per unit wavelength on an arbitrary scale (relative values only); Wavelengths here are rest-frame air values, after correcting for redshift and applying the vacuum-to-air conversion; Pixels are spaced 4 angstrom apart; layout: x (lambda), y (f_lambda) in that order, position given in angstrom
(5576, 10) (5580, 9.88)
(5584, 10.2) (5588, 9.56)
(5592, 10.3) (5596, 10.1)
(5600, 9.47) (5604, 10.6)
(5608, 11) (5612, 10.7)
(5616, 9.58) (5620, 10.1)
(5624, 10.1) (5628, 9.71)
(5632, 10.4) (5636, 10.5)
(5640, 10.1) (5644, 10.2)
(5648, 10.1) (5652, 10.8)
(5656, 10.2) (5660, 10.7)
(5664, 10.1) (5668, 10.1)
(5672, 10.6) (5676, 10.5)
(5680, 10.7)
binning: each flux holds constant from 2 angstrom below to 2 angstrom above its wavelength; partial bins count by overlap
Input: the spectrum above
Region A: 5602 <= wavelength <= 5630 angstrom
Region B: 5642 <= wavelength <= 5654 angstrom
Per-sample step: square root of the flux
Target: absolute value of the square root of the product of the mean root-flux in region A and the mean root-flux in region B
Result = 3.21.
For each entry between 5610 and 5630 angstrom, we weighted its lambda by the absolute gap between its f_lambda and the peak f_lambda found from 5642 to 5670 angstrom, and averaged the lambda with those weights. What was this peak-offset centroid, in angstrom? 5621.5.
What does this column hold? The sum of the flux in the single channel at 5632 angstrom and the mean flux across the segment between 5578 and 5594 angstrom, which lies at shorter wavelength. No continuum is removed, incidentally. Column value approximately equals 20.4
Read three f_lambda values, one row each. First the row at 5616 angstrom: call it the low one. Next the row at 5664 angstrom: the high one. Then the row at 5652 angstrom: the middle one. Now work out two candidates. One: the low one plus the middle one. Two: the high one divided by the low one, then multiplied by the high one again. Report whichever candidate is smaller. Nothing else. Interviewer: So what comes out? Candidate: 10.6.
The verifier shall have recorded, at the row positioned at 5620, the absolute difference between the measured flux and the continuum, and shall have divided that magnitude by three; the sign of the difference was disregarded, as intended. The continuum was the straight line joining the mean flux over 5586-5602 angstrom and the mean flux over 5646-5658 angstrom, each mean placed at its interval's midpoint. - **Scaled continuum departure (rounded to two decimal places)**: 0.00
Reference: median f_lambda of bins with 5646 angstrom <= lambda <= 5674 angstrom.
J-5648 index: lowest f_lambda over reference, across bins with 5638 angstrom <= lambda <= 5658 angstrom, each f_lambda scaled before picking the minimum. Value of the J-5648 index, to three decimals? 0.990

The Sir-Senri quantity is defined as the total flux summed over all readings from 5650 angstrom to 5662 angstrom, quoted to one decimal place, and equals 31.7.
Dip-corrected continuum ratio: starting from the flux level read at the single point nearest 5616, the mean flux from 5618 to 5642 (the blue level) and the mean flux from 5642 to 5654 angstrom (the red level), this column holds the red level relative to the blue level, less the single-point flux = -8.6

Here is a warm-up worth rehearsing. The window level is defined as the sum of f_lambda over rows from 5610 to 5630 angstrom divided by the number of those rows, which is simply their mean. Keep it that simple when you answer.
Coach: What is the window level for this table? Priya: 10.0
